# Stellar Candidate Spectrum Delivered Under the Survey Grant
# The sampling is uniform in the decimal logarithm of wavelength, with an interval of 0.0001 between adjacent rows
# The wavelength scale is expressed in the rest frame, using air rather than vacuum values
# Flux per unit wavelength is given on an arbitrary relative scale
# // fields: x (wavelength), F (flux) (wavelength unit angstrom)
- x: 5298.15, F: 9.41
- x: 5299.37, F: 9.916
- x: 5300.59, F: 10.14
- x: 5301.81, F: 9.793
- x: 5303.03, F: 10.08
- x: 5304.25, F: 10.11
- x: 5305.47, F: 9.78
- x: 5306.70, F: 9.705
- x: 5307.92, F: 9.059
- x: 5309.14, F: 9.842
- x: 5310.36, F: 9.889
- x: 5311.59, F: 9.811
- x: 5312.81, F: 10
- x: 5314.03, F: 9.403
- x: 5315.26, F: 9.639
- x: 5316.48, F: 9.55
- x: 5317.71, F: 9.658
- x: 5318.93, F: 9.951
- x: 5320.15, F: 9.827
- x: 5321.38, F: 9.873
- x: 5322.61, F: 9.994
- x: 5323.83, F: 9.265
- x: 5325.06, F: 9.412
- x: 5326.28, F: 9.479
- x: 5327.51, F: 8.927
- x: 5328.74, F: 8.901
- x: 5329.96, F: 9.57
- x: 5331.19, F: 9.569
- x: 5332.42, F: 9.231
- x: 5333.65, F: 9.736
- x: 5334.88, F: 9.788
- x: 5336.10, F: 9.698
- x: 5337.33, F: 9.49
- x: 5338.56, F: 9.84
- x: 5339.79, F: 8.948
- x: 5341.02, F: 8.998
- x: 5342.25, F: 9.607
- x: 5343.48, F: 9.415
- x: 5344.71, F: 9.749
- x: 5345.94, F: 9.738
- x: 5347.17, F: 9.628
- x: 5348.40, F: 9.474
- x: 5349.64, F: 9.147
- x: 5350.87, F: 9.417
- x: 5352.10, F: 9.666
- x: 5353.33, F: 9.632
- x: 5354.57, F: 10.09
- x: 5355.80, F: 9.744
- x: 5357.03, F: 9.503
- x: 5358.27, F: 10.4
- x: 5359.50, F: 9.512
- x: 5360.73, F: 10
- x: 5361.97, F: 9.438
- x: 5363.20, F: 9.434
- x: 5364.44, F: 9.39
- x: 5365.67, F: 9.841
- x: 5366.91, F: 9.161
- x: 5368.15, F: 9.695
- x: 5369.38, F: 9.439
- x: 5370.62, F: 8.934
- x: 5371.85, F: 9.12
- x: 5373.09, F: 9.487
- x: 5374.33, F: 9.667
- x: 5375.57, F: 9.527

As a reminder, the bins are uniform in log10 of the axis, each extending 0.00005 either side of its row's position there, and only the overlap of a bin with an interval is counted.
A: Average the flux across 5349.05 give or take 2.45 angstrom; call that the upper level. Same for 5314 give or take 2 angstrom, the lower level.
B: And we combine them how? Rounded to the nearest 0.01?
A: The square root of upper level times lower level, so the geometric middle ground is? 9.55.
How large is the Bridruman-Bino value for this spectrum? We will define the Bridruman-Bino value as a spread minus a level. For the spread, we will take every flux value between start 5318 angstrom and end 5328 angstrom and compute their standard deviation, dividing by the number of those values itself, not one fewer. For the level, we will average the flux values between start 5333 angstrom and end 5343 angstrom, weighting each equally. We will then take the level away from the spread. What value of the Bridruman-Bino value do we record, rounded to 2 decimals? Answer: -9.16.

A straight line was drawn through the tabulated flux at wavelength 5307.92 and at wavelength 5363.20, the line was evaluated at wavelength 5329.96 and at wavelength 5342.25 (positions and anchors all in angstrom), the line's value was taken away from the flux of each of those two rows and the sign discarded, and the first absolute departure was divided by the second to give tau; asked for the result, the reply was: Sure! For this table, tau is 1.15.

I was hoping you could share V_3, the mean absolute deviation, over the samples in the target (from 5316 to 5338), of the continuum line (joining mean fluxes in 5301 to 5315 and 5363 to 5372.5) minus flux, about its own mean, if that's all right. 0.238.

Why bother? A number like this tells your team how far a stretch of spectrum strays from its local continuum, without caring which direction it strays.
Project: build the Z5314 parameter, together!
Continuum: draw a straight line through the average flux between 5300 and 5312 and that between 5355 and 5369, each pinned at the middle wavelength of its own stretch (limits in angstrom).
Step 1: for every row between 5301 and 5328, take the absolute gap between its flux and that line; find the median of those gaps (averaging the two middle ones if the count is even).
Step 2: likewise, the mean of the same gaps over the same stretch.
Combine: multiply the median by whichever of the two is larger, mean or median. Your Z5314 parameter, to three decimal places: 0.044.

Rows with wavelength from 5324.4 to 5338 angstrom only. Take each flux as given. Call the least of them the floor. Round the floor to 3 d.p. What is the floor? 8.901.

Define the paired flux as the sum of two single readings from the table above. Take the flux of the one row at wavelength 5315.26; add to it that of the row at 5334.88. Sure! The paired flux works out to 19.4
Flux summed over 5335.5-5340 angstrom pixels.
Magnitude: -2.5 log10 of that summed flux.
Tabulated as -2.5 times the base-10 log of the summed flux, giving -3.95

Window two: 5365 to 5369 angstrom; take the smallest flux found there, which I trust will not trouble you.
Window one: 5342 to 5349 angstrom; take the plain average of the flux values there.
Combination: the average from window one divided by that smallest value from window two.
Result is 1.05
